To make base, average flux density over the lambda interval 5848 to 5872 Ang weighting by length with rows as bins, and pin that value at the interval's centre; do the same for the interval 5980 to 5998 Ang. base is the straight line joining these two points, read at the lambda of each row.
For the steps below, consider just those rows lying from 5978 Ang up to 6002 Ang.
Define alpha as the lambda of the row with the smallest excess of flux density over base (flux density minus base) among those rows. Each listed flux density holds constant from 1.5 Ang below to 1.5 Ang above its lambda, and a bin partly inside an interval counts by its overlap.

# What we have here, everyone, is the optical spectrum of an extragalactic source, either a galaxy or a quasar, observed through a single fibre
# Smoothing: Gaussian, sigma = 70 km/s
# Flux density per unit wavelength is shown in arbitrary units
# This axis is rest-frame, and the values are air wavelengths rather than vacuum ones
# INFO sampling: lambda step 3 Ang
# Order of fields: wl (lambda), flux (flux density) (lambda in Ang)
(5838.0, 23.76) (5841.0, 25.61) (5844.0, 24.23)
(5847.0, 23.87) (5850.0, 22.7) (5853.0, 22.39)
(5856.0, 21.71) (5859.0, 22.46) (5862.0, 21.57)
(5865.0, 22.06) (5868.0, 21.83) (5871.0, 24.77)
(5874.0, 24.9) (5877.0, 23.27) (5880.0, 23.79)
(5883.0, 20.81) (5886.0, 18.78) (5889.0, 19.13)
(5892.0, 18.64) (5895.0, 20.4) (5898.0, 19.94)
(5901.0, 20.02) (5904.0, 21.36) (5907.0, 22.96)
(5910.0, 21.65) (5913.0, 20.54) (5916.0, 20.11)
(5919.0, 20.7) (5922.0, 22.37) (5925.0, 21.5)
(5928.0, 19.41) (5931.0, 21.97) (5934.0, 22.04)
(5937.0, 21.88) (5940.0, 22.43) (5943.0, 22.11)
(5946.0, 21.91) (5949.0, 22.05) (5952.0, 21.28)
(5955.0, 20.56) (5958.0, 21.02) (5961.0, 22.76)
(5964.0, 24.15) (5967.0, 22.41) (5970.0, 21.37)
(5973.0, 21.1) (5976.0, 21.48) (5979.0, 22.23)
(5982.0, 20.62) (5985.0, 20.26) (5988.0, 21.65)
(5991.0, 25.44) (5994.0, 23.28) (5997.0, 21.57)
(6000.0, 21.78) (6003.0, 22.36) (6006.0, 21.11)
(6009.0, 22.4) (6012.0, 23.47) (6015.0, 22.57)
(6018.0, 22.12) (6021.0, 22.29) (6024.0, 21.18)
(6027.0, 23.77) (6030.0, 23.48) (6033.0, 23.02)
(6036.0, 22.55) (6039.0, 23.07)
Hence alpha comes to 5985.0 Ang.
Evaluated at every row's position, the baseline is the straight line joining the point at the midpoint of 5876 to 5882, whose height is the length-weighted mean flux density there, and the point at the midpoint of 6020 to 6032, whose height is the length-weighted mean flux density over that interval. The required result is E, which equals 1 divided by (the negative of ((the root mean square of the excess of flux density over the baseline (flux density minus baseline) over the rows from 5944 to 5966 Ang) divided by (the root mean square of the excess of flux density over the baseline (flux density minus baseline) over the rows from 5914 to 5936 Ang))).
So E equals -1.4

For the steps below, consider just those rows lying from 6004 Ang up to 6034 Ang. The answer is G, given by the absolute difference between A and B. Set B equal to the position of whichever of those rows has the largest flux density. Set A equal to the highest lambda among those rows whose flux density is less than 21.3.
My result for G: 3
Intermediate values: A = 6024.0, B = 6027.0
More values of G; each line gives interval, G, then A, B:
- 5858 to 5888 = 12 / 5886.0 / 5874.0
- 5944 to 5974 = 9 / 5973.0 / 5964.0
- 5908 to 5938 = 6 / 5928.0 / 5922.0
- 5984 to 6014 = 15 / 6006.0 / 5991.0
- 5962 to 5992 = 6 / 5985.0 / 5991.0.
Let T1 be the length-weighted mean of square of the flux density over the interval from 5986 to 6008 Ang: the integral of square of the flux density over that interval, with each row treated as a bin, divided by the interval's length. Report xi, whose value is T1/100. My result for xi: 5.04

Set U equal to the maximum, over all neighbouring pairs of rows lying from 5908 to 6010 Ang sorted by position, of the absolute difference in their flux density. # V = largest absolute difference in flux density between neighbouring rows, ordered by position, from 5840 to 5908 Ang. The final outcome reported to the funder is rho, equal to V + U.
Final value 6.8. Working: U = 3.79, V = 3.0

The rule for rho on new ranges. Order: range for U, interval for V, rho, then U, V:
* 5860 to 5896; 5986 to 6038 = 6.8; 2.98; 3.8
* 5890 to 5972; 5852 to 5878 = 5.5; 2.56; 2.9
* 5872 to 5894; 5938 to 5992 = 6.8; 2.98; 3.8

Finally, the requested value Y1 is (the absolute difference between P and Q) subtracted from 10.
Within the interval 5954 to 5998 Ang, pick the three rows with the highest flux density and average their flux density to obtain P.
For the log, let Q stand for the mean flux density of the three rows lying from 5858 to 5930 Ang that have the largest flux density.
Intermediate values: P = 24.3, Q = 24.5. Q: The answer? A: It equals 9.8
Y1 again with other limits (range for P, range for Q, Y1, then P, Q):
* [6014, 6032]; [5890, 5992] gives 9.1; 23.3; 24.2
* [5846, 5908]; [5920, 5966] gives 8.6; 24.5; 23.1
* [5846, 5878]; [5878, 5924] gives 8.5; 24.5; 23.0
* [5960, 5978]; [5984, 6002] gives 9.6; 23.1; 23.5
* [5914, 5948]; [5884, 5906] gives 8.3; 22.3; 20.6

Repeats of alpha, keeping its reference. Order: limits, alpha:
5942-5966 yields 5955.0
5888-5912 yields 5892.0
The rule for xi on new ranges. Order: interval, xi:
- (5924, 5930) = 4.21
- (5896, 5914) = 4.45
